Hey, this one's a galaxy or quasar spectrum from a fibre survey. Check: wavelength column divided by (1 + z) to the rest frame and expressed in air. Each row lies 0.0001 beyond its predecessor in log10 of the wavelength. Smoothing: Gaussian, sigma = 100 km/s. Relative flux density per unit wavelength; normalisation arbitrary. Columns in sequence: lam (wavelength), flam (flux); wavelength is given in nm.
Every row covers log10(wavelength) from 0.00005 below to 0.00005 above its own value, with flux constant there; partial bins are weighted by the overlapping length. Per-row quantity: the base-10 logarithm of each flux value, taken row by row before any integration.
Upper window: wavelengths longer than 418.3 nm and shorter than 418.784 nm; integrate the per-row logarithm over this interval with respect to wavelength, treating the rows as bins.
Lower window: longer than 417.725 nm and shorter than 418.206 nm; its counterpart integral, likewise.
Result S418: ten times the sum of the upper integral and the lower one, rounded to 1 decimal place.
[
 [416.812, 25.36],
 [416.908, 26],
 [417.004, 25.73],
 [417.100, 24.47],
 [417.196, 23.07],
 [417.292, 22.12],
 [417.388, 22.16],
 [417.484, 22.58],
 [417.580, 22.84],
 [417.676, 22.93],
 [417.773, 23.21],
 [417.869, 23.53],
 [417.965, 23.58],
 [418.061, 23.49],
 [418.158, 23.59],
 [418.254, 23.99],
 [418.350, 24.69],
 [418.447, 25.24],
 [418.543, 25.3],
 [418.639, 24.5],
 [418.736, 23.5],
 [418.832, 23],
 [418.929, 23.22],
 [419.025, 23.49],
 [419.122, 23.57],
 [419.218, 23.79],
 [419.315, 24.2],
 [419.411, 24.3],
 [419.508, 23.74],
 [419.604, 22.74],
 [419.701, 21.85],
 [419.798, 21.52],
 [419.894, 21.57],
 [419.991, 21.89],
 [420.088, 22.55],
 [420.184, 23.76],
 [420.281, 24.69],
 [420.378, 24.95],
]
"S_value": 13.3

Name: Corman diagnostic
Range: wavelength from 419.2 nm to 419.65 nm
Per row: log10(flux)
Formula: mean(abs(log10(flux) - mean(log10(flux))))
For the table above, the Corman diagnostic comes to 0.0076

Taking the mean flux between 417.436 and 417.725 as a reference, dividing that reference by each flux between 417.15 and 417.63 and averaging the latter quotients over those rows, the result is 1.01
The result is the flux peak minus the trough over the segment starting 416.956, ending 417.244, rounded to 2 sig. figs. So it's 2.7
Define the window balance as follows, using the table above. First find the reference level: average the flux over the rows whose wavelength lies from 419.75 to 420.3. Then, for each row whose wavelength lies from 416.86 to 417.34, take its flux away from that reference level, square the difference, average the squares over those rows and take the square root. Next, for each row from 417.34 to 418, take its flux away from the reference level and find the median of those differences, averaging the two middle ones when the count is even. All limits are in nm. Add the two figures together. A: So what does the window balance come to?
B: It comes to 1.9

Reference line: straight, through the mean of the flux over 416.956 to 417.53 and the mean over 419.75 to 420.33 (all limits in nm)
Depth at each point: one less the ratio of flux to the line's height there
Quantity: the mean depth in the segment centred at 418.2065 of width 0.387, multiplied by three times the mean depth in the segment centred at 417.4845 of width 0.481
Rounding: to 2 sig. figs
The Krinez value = -0.0035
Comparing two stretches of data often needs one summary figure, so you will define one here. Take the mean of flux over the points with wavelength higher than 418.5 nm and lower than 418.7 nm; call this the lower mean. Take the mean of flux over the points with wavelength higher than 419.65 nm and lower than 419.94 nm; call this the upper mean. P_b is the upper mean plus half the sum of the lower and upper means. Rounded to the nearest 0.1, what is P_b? 44.9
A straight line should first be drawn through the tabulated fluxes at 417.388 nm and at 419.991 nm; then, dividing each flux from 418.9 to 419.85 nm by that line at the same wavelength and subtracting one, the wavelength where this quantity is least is 419.798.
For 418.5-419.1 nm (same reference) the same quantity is 418.832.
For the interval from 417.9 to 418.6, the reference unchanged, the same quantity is 418.061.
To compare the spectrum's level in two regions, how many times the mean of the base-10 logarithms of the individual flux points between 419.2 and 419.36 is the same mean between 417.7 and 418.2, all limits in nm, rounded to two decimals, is 1.01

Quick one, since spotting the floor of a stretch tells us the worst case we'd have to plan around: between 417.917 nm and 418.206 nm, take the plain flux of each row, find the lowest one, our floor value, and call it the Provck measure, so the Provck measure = 23.49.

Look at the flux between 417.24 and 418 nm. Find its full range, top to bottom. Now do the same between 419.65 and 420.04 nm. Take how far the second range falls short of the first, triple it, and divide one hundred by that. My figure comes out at 31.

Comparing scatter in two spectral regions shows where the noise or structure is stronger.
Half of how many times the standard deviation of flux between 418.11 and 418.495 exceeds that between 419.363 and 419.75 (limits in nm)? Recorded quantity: 0.3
